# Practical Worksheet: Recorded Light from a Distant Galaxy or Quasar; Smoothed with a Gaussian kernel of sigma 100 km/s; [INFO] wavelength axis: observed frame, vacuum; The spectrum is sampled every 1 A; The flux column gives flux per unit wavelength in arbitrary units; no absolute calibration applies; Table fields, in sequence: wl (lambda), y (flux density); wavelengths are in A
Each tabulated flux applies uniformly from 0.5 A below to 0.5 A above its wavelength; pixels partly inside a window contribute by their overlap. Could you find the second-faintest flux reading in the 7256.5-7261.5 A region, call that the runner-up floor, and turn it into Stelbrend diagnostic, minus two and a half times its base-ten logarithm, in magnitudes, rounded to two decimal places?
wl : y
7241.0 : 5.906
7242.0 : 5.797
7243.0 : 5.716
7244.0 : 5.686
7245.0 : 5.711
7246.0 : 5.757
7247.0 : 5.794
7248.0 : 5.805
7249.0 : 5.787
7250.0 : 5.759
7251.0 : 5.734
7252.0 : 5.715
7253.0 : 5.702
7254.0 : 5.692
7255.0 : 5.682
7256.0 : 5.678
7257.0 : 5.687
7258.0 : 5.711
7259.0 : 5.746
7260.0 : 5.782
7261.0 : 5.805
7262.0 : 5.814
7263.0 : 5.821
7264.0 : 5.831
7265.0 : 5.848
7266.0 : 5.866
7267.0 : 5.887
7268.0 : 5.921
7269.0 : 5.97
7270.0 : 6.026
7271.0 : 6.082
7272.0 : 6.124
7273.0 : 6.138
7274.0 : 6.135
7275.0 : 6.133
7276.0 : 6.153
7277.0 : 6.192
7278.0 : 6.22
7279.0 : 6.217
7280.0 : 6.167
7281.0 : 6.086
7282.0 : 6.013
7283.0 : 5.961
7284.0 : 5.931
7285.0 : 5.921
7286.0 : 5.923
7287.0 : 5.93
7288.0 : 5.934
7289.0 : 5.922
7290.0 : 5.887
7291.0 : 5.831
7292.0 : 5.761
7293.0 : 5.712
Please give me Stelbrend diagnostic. -1.89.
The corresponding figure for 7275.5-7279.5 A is -1.98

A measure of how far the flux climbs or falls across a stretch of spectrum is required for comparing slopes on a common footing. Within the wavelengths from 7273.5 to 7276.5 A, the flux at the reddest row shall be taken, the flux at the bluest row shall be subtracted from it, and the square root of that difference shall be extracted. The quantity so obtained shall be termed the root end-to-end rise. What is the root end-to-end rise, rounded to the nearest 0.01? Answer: 0.13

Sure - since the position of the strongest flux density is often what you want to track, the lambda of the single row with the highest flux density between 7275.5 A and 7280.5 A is 7278.0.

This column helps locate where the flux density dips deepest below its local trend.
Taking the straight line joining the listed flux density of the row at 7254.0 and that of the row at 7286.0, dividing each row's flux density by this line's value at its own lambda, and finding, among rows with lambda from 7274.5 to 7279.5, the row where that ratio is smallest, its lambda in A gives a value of 7275.0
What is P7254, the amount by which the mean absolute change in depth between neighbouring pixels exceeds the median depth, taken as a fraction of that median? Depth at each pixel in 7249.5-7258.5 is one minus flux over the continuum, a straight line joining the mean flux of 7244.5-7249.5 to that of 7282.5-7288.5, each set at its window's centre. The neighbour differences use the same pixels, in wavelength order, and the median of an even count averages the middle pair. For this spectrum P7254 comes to -0.8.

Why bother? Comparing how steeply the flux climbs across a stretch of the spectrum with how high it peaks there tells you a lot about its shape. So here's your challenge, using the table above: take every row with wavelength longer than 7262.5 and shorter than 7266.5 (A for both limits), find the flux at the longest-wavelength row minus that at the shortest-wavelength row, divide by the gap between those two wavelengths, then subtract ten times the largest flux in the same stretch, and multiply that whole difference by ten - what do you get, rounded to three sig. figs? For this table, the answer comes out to -586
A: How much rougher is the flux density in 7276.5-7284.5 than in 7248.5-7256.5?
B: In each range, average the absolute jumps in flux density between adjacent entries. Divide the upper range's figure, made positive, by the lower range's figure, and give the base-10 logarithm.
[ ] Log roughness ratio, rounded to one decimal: 0.5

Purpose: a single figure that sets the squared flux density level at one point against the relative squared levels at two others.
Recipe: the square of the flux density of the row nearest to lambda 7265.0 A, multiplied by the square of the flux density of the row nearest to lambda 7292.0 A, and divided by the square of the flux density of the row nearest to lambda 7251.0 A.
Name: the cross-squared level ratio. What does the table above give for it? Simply 34.5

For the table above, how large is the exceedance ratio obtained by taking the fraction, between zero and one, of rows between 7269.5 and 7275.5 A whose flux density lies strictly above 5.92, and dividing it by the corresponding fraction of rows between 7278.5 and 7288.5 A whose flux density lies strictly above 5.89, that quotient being 1.0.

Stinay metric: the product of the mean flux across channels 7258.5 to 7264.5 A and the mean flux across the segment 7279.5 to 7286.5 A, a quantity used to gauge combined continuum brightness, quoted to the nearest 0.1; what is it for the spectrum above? 34.8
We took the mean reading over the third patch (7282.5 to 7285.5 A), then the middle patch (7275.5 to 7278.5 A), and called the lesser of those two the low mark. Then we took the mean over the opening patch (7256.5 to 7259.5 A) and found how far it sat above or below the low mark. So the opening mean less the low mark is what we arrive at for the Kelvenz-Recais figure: -0.22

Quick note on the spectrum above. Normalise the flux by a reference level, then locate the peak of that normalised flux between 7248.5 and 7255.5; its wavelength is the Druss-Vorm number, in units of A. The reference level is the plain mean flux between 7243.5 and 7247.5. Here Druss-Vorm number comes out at 7249.0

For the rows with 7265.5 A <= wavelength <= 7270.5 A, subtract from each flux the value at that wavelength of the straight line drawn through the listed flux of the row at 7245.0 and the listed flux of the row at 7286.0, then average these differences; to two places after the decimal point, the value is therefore 0.10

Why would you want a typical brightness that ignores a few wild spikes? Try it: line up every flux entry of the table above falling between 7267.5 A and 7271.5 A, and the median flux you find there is 6.00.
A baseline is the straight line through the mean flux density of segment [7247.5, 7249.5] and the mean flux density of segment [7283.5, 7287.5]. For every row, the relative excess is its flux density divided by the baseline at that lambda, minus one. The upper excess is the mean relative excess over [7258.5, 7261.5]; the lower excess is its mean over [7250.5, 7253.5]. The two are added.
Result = -0.026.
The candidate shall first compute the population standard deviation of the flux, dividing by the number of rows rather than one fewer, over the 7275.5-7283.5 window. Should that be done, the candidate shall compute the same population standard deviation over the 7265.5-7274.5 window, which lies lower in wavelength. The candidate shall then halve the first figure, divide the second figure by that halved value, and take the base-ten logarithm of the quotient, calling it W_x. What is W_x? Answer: 0.4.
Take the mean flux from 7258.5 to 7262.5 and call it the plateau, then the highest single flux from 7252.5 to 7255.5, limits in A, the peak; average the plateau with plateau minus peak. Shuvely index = 2.94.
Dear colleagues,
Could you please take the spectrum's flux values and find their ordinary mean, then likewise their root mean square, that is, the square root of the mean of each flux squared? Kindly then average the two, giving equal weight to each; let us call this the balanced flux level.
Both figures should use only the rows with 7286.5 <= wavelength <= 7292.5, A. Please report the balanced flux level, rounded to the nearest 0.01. 5.88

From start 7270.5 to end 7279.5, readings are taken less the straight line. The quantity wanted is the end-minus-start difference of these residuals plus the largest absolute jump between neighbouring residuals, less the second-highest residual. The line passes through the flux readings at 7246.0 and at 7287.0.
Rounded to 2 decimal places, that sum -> -0.18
